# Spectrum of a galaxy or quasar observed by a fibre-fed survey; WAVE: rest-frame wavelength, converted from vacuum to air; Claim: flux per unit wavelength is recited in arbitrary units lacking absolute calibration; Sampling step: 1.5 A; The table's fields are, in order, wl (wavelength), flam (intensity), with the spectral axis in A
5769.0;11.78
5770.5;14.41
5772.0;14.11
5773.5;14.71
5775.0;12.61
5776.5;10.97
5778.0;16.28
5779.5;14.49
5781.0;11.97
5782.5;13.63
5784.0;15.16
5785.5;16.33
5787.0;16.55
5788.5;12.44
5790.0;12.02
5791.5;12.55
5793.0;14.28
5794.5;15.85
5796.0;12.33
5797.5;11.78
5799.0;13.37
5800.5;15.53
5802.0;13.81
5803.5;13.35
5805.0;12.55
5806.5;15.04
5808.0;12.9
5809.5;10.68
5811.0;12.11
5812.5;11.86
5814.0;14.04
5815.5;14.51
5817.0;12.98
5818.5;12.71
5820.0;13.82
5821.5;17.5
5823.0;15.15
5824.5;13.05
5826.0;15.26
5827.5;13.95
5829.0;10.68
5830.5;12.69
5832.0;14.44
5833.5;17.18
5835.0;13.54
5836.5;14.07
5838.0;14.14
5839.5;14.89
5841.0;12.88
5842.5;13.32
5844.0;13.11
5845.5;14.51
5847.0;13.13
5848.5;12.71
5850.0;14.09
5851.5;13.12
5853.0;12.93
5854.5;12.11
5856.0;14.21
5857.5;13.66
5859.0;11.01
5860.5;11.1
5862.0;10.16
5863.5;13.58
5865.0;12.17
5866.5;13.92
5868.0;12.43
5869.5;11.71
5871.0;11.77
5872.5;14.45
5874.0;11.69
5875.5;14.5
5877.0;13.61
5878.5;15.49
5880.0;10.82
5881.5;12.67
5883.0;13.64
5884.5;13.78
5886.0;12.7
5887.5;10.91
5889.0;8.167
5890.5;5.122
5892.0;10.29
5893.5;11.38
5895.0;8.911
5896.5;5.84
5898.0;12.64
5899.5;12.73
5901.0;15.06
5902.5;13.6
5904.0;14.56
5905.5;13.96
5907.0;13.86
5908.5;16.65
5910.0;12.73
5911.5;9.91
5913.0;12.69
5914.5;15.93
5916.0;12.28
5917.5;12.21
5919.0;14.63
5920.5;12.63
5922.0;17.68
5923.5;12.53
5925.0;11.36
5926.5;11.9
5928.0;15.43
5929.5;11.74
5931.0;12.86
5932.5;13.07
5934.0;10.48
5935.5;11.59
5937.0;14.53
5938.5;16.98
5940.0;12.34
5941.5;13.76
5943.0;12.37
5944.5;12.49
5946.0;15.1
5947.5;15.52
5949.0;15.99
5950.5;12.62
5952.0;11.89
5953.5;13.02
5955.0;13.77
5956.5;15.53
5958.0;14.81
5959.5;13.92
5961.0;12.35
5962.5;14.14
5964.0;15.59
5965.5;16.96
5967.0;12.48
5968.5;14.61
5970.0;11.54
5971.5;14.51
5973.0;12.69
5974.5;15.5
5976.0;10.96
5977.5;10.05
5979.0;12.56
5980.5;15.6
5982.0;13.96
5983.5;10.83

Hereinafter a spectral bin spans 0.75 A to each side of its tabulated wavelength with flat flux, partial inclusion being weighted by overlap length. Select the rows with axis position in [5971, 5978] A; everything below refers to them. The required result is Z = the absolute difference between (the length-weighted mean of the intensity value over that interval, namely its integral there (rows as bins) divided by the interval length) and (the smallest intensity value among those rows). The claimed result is 2.7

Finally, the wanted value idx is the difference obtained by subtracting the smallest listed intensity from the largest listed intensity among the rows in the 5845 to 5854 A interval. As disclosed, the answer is 1.8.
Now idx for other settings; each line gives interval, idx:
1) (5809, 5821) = 3.8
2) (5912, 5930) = 6.3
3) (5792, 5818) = 5.2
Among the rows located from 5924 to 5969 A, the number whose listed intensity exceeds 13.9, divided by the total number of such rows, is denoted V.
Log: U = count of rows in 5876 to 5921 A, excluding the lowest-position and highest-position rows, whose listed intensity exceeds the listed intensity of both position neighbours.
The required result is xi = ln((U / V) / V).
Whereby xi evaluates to 3.8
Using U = 8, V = 0.433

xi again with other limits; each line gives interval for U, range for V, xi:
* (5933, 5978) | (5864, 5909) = 4.7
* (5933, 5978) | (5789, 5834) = 3.9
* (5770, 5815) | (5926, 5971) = 3.6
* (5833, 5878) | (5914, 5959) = 4.3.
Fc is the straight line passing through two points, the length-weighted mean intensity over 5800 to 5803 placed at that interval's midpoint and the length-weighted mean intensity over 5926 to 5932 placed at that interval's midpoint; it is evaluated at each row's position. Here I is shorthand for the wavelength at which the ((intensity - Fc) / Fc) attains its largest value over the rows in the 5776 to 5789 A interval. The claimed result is 5787.0 A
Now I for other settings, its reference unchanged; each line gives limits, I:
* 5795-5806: 5800.5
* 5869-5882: 5878.5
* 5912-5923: 5922.0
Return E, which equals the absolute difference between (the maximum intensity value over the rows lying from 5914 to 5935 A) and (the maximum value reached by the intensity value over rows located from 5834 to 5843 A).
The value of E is 2.8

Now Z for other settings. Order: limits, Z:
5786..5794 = 1.7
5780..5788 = 2.7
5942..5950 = 1.9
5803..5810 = 2.3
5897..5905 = 0.8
